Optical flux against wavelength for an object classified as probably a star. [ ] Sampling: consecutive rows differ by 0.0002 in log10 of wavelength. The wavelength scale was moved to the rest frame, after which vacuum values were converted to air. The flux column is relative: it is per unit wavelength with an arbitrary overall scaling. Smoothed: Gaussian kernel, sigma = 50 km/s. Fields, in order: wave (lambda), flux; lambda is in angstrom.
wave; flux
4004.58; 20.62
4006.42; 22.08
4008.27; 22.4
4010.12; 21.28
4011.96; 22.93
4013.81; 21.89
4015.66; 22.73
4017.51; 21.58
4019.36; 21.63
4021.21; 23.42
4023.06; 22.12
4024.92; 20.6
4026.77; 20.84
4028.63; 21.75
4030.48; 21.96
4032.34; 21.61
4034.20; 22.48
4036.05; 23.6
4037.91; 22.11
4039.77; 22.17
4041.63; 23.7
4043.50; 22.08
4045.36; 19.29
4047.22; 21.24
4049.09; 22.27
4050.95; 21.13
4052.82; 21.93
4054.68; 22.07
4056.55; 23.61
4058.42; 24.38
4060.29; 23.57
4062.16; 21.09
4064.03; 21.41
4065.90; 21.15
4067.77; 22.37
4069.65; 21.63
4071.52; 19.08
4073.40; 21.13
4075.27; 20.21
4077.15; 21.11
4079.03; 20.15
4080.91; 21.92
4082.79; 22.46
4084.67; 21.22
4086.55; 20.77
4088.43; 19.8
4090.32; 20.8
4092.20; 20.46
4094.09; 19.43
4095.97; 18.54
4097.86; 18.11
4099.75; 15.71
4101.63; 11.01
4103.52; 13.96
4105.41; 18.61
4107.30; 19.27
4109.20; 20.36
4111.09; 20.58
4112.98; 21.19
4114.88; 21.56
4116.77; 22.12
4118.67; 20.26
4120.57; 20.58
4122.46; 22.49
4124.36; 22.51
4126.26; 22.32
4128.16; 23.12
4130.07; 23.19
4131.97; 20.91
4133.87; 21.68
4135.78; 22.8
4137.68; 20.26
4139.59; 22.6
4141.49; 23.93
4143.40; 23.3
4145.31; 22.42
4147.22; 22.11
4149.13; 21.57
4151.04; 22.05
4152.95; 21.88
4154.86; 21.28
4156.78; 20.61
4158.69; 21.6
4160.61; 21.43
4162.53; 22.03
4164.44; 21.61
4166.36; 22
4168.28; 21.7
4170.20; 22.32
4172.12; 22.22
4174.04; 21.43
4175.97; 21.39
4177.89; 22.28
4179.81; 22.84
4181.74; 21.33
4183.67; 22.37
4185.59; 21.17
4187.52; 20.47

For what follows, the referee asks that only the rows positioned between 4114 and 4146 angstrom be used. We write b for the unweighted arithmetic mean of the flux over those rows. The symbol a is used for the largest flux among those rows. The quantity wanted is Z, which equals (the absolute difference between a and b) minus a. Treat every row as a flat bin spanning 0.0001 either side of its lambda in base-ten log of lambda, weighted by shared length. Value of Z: -22.1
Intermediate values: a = 23.93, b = 22.1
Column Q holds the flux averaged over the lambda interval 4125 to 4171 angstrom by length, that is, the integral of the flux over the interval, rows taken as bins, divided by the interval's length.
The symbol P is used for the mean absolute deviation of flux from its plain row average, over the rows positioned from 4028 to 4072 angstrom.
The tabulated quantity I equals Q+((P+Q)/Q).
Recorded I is 23.1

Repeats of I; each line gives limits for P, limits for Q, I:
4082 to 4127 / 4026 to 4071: 23.1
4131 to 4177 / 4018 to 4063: 23.1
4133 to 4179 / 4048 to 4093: 22.5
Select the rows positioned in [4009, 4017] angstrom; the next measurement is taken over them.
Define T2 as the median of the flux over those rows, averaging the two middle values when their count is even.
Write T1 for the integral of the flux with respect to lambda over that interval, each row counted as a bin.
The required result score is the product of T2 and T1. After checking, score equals 3959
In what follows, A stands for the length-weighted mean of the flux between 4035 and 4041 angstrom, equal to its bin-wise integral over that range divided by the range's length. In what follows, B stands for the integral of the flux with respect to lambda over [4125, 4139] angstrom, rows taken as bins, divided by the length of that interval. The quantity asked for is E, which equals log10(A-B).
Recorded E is -0.2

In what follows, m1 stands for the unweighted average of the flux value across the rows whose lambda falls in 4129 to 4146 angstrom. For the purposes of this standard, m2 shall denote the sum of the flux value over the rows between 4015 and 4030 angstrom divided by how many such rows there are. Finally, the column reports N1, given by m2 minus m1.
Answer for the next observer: -0.5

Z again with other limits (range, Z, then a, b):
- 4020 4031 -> -21.8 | 23.42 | 21.8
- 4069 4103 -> -19.6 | 22.46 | 19.6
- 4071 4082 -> -20.6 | 21.92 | 20.6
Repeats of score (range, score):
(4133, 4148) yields 7560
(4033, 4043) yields 5112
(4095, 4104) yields 2201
